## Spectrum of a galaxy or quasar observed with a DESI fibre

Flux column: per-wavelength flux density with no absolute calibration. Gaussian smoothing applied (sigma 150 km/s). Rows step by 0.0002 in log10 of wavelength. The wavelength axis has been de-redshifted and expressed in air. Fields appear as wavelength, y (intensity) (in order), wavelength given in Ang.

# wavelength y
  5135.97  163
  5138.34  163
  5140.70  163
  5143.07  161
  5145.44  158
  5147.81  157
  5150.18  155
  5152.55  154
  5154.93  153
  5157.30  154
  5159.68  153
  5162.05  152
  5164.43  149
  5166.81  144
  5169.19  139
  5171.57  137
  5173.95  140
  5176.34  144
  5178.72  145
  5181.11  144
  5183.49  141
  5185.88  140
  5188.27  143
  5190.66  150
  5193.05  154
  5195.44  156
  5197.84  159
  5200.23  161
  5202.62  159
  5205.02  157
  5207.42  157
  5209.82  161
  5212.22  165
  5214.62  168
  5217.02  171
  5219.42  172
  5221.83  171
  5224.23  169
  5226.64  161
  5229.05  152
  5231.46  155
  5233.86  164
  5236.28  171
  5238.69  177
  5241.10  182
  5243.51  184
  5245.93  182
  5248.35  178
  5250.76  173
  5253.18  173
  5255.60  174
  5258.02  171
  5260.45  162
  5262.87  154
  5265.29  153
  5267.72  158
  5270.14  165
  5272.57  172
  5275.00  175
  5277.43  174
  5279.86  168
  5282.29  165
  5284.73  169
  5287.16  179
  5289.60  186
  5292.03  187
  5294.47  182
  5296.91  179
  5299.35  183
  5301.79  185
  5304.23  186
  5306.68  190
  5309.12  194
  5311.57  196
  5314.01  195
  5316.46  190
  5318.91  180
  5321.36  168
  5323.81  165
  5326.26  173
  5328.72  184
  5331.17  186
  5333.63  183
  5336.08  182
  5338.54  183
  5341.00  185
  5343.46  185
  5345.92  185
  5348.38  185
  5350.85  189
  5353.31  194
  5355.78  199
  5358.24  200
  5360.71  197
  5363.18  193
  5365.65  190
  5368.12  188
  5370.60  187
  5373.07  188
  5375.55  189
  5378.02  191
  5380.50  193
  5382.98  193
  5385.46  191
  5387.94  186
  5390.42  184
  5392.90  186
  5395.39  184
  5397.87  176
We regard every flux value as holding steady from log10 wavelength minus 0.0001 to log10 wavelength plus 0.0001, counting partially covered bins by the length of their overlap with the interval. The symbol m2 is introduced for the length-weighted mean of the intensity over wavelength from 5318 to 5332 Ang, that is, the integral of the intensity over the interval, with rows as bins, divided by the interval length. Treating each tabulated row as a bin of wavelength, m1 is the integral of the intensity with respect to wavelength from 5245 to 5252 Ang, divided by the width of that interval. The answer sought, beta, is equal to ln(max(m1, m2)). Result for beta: 5.18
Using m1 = 178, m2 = 176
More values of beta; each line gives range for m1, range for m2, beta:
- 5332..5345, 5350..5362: 5.28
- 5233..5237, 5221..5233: 5.12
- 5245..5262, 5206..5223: 5.15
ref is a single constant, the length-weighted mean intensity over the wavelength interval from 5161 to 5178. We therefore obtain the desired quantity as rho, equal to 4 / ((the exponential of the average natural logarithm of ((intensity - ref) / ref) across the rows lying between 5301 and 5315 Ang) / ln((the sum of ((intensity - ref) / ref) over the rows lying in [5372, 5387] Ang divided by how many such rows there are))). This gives -13.5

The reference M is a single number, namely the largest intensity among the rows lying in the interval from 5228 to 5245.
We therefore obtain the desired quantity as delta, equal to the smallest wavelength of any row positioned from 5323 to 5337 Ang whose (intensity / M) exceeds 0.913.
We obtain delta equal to 5326.26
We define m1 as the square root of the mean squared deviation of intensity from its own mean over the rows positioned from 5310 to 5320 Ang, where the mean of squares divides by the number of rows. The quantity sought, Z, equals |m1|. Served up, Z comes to 6.3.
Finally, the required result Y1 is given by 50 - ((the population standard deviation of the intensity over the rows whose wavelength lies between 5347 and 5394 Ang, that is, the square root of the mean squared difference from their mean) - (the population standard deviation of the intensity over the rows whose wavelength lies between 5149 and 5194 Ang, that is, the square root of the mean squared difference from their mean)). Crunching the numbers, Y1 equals 51.5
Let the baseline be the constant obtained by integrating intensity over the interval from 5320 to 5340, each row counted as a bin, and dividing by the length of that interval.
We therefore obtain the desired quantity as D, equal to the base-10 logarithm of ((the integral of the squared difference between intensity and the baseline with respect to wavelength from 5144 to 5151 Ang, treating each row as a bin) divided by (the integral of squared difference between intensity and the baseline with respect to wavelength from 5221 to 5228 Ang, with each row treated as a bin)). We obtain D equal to 0.5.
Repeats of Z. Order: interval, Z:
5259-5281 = 7.9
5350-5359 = 4.4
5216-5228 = 4.0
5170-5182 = 3.0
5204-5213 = 3.3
